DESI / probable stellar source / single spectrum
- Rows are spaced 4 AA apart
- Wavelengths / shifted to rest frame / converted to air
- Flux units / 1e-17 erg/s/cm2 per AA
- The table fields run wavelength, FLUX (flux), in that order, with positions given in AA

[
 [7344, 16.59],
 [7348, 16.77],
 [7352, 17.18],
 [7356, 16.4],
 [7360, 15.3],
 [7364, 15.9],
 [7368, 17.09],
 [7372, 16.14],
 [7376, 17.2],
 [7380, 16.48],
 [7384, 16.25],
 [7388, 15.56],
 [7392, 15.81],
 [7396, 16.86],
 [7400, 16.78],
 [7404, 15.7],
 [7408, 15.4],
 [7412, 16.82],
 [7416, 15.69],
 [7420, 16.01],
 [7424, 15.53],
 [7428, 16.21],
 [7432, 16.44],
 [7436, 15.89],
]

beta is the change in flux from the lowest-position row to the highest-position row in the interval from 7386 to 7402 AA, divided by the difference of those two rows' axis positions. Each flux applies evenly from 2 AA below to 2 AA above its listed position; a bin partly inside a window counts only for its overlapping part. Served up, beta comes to 0.10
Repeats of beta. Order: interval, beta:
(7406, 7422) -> 0.05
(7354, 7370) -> 0.06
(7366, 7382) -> -0.05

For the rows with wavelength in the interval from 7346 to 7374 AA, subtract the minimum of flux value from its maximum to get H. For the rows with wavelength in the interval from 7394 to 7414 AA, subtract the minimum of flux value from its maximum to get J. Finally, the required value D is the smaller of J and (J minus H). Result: -0.4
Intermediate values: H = 1.9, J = 1.5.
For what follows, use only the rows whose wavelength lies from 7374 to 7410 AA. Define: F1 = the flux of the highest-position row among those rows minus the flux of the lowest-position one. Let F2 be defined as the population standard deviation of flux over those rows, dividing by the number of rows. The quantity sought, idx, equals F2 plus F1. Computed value -1.2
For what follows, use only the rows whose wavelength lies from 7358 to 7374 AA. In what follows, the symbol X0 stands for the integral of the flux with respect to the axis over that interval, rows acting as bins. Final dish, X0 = 258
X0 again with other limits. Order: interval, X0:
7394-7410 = 259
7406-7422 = 256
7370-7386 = 264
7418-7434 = 257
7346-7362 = 263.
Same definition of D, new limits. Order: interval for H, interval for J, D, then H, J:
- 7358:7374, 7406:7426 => -0.4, 1.8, 1.4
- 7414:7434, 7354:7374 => 0.9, 0.9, 1.8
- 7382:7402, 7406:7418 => 0.1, 1.3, 1.4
